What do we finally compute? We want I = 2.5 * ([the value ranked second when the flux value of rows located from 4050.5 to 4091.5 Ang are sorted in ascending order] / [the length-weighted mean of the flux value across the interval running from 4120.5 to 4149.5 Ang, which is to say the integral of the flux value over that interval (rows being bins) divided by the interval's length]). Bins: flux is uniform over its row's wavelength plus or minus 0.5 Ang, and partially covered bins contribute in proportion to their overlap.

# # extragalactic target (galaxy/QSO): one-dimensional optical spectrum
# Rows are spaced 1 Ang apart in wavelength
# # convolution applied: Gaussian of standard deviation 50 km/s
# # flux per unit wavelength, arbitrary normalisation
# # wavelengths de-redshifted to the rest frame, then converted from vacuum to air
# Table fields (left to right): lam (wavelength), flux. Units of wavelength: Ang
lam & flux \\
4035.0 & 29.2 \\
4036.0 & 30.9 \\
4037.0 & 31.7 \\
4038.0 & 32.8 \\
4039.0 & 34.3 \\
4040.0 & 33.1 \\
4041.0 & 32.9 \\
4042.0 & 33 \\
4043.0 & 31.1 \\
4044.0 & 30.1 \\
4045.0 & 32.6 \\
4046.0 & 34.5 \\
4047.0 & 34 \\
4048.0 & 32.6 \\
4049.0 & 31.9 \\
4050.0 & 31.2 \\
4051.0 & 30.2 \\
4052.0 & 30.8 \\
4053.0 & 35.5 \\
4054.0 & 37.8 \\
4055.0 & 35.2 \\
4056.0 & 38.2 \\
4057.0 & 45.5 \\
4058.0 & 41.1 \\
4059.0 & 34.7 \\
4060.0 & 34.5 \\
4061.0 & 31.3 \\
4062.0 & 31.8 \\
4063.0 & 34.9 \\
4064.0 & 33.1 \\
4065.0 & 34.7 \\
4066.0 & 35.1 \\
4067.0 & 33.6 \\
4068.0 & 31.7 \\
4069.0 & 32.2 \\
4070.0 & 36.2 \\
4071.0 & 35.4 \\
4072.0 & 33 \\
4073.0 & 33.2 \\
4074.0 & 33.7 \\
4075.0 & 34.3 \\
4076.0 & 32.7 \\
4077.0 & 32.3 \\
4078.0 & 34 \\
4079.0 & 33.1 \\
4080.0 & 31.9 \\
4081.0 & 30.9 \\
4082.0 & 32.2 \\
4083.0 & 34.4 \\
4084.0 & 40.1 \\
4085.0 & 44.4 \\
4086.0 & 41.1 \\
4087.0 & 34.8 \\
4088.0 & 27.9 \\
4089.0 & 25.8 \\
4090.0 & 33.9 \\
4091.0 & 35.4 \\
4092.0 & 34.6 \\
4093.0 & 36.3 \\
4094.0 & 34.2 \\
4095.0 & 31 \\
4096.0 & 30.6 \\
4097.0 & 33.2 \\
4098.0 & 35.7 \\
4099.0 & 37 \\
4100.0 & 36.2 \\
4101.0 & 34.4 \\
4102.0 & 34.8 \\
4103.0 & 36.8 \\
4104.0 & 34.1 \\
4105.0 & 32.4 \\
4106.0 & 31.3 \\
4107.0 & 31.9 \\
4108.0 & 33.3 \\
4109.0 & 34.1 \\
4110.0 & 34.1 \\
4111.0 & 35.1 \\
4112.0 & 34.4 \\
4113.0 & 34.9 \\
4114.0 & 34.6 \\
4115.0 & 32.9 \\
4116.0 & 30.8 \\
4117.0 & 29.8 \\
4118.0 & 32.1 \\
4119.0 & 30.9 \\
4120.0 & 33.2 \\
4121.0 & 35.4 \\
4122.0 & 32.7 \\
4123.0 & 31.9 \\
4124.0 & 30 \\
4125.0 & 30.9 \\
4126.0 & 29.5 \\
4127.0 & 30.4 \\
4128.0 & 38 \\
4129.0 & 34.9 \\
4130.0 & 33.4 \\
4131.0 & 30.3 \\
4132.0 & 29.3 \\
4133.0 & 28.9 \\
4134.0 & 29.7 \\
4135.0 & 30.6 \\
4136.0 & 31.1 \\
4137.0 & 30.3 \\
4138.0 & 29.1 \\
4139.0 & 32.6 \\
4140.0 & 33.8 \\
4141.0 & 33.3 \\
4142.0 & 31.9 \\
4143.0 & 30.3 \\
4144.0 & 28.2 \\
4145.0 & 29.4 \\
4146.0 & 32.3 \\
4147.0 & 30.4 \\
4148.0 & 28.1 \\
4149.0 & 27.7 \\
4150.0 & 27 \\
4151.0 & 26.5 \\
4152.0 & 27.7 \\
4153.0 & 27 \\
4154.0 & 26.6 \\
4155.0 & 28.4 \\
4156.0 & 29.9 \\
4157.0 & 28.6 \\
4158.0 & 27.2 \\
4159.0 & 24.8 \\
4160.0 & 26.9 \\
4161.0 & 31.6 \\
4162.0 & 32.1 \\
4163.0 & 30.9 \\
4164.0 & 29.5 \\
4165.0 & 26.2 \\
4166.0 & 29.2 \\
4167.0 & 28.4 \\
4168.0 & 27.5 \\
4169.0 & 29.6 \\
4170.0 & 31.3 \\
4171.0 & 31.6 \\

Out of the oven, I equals 2.24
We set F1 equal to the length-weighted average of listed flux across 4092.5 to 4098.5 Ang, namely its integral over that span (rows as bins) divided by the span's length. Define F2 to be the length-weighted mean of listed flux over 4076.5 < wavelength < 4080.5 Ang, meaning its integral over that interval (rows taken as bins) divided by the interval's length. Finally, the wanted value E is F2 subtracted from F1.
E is 0.7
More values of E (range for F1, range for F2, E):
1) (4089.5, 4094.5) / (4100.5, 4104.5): -0.1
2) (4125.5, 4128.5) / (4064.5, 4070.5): -1.3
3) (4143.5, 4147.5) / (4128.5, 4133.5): -1.3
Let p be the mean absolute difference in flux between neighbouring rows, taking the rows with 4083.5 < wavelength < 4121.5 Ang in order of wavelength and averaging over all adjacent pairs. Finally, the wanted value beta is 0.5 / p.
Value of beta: 0.24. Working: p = 2.0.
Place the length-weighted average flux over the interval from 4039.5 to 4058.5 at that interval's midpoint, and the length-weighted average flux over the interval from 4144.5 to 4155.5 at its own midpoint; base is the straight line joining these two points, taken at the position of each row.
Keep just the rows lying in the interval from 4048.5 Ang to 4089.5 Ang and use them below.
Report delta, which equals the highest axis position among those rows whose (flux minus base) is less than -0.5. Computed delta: 4089.0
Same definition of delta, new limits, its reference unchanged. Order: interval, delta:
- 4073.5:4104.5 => 4096.0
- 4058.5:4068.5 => 4068.0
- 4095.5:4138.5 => 4096.0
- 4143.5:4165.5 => 4165.0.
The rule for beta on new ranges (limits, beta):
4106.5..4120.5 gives 0.42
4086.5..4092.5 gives 0.13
